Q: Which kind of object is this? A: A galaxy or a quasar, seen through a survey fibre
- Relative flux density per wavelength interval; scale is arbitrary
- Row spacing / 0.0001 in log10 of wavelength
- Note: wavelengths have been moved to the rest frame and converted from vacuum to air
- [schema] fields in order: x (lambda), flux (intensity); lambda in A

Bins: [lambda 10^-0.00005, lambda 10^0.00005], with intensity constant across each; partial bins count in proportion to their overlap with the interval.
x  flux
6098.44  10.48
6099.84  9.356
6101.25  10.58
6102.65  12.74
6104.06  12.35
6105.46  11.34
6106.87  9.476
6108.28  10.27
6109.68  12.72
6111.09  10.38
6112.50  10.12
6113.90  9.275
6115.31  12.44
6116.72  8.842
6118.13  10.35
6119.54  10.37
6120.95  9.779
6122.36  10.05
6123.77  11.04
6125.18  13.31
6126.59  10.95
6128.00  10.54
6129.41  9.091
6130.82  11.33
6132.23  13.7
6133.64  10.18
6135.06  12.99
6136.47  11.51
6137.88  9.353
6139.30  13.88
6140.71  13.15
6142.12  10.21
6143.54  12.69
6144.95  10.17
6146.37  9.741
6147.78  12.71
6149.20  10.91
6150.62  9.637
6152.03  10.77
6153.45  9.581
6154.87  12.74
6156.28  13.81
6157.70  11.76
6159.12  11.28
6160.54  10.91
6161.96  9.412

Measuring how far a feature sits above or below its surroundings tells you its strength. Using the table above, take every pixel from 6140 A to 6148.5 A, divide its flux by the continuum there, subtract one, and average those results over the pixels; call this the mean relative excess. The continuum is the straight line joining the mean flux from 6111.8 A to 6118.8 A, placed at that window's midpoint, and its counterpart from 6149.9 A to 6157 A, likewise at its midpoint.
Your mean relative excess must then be 0.04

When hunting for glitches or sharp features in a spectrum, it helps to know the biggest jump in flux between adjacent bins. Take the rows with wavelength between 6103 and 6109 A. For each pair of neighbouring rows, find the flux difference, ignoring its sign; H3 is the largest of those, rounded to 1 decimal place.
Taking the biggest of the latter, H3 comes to 1.9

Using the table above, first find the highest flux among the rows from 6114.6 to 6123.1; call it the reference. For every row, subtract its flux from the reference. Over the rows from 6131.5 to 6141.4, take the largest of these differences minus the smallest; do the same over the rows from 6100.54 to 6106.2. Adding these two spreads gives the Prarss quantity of 6.7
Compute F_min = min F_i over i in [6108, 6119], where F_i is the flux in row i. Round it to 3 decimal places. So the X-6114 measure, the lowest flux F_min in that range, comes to 8.842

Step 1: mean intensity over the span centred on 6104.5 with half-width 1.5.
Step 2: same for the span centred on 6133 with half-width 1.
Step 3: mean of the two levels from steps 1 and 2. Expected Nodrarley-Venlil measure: 11.9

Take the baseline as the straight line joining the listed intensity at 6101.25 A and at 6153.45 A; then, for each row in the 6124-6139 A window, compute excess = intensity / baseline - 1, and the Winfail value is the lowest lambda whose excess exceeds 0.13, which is 6125.18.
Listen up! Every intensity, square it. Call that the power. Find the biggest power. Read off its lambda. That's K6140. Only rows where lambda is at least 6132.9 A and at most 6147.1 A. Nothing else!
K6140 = 6139.30 A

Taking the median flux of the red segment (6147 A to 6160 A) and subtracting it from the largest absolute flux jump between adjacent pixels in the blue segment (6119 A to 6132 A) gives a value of -8.9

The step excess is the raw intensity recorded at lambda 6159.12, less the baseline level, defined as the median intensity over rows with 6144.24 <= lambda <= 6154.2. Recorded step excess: 1.1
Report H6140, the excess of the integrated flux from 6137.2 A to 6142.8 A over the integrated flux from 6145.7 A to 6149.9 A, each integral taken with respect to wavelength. 19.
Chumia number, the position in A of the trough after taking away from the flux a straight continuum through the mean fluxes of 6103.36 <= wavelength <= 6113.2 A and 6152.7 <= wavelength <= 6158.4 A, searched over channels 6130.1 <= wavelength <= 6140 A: 6137.88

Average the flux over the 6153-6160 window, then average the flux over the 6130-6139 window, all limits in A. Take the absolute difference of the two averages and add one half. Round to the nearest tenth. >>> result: 0.8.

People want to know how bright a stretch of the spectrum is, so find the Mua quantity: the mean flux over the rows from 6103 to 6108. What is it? 11.1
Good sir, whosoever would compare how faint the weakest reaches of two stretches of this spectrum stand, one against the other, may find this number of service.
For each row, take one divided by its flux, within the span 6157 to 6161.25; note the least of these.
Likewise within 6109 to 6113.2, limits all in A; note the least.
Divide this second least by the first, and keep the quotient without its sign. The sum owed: 0.92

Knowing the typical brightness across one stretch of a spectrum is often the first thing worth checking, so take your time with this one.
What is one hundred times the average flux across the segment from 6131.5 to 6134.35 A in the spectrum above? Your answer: 1194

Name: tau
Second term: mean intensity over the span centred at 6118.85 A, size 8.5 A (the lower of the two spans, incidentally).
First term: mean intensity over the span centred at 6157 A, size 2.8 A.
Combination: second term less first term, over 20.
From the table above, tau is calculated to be -0.12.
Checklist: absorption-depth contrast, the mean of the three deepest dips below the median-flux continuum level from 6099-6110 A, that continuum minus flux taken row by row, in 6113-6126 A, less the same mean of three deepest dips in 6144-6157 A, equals 0.35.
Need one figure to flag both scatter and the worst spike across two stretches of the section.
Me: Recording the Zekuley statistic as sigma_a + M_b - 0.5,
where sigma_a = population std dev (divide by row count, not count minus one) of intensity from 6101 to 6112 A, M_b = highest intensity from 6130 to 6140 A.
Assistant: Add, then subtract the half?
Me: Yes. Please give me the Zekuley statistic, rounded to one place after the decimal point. 14.5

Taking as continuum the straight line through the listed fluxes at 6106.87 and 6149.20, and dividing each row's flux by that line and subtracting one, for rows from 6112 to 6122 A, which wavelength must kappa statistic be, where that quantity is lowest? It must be 6116.72 A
